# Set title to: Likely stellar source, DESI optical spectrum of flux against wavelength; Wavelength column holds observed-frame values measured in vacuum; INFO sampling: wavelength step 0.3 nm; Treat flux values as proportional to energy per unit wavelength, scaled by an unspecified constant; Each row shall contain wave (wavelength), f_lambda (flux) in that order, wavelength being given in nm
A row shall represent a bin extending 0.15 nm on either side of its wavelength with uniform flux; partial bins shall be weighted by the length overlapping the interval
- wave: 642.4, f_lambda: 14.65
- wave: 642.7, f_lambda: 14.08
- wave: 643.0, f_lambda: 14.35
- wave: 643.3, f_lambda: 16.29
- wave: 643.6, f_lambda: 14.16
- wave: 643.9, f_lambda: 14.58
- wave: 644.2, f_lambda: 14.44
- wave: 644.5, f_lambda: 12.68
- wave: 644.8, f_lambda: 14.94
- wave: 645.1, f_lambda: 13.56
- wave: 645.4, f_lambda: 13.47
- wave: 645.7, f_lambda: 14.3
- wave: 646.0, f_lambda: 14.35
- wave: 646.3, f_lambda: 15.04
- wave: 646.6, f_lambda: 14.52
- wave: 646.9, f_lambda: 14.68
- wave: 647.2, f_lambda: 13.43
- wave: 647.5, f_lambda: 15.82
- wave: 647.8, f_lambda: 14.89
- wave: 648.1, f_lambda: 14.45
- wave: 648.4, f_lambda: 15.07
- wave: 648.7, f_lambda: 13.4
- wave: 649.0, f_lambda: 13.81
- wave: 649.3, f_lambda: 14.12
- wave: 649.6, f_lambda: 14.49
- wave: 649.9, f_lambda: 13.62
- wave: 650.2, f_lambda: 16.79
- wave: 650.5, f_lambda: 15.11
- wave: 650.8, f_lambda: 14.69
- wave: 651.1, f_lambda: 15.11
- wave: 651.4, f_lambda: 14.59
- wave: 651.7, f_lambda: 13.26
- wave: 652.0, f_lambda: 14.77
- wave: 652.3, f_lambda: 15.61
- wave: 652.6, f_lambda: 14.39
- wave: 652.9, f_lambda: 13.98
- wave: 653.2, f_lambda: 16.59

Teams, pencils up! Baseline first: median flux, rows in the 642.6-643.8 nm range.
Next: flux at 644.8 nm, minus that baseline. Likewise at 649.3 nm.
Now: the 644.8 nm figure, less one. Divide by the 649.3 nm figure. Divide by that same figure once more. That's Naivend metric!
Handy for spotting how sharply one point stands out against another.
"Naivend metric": -17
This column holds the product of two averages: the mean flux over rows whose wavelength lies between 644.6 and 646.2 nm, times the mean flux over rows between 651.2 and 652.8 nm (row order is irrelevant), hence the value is 205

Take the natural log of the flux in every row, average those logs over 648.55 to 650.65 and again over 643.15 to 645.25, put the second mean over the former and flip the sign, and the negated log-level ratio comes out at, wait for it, -1.00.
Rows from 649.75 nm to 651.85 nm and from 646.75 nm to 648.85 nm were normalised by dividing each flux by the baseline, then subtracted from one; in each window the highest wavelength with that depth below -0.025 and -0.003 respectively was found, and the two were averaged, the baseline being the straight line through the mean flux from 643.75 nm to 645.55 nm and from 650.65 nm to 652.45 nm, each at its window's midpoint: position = 649.75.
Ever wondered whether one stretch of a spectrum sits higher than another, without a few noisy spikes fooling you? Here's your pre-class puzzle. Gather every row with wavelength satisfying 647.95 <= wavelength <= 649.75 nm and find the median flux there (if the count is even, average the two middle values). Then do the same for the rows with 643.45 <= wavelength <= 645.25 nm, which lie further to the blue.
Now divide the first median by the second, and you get 1.00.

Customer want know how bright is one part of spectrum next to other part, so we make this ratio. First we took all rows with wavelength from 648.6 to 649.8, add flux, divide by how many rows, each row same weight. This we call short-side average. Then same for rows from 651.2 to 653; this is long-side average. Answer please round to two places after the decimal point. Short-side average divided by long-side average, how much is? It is 0.97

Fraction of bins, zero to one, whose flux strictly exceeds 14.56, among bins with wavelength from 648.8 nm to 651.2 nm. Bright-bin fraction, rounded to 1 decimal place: 0.5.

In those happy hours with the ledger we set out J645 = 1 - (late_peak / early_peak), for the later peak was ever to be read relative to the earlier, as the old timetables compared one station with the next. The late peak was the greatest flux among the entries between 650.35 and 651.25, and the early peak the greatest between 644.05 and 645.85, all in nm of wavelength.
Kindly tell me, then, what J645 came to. -0.011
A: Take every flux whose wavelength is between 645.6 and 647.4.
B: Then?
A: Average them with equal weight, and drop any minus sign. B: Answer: 14.4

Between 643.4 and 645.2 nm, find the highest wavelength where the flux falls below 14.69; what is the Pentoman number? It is 645.1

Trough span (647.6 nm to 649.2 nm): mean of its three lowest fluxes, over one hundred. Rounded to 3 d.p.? 0.139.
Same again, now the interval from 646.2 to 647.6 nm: 0.142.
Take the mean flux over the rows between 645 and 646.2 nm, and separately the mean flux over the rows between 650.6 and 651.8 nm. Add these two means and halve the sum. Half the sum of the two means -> 14.2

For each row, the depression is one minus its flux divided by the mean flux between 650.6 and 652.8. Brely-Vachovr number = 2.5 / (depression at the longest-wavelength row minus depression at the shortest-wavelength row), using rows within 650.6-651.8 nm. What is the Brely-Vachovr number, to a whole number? 26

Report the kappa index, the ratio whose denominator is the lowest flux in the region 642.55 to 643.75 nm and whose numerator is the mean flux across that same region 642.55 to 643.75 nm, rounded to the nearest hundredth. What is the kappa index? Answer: 1.05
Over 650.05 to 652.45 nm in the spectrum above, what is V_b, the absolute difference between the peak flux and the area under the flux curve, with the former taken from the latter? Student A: 19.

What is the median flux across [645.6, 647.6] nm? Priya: 14.5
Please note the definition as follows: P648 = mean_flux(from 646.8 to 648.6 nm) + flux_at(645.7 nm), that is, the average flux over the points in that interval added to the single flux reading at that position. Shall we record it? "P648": 29.0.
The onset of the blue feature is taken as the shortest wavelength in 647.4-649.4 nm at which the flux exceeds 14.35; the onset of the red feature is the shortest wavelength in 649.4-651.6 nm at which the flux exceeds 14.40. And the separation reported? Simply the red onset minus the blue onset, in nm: 2.10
